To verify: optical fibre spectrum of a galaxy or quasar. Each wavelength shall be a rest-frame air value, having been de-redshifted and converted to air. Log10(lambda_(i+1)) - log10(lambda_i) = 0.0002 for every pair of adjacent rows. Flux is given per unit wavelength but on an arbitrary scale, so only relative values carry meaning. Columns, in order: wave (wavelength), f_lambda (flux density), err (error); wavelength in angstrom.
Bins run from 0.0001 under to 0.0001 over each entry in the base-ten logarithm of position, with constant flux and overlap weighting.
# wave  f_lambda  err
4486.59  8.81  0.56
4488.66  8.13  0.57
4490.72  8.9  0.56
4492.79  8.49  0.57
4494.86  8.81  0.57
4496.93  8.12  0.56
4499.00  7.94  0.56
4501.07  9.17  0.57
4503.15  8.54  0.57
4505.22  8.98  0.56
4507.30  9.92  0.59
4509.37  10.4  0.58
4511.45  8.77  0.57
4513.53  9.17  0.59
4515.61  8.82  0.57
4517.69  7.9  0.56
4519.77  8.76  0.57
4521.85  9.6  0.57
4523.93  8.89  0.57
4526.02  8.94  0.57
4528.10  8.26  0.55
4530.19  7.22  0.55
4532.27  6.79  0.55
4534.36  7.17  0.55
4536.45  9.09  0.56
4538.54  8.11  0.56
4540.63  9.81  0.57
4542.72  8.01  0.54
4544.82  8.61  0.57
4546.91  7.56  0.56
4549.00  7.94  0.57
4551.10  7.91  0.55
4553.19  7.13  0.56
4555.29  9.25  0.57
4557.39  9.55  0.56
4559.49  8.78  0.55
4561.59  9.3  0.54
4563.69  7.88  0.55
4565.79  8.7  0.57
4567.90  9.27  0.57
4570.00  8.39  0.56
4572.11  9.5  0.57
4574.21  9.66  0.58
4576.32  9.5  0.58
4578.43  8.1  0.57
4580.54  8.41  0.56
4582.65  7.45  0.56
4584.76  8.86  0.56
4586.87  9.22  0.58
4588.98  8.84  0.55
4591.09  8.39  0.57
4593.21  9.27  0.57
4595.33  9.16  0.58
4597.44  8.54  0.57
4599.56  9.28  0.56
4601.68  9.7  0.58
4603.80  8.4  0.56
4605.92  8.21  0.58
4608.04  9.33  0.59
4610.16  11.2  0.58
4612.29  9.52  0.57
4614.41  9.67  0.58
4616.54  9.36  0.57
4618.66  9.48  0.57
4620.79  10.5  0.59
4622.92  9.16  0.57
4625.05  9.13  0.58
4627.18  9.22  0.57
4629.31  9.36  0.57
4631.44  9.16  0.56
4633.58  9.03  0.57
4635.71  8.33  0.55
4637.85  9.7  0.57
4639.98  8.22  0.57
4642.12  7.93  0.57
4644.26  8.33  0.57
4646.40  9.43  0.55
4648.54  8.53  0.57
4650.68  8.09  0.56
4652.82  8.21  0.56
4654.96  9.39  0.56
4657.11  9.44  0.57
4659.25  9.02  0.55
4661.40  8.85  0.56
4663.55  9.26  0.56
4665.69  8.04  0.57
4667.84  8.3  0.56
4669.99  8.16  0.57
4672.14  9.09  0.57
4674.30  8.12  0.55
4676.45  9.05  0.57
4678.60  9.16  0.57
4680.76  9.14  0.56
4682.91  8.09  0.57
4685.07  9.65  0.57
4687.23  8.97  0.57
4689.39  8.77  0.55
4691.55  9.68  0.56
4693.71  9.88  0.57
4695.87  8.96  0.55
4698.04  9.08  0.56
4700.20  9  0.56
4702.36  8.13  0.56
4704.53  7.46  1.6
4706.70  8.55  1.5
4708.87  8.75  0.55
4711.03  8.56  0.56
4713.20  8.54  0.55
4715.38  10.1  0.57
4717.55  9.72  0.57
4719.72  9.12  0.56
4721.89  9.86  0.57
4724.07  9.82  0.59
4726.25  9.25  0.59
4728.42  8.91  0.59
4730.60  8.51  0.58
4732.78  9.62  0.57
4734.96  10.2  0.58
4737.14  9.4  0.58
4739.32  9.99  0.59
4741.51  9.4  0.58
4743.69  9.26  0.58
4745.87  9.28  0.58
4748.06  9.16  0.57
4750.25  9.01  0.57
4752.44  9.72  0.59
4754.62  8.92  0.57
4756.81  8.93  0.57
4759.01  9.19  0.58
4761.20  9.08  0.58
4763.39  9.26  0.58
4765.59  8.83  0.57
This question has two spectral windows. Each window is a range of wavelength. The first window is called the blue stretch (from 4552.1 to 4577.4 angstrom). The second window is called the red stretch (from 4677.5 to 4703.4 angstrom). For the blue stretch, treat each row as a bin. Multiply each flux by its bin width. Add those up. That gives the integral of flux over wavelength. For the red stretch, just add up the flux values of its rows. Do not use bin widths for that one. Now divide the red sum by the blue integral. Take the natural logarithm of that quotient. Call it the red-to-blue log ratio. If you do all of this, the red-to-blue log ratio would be -0.73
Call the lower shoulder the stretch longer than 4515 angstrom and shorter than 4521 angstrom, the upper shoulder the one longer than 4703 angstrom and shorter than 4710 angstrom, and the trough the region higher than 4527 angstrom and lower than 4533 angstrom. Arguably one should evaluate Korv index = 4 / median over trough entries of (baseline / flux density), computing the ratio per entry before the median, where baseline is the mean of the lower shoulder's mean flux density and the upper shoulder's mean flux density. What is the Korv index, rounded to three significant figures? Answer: 3.45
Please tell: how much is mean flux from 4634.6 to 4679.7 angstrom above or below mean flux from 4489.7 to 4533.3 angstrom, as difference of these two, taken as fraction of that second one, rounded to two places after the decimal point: 0.00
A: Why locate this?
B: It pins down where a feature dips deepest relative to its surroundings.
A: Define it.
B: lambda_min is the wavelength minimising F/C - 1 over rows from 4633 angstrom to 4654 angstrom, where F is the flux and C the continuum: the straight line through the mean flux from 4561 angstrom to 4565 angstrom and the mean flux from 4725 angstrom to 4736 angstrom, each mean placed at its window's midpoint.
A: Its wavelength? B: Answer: 4642.12 angstrom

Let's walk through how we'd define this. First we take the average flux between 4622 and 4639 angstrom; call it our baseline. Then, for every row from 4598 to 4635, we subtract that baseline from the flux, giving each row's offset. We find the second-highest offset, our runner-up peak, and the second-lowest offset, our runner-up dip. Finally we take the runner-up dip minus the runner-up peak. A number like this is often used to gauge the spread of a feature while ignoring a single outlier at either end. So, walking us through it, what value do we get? -2.1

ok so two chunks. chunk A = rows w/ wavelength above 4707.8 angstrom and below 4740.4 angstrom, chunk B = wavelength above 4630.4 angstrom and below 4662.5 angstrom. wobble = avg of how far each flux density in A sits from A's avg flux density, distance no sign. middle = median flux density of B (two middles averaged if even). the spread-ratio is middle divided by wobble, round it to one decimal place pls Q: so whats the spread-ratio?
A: 17.2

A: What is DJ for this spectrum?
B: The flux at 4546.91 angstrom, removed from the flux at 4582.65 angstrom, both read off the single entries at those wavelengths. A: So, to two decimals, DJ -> -0.11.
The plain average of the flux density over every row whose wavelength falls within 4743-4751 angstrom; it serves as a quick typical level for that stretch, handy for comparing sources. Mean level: 9.18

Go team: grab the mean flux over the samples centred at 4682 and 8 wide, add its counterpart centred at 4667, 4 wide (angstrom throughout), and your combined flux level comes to 17.2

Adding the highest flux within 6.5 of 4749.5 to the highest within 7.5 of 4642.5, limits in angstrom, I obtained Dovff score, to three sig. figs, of 19.4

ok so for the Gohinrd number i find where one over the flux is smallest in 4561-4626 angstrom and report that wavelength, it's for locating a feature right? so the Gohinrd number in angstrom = 4610.16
